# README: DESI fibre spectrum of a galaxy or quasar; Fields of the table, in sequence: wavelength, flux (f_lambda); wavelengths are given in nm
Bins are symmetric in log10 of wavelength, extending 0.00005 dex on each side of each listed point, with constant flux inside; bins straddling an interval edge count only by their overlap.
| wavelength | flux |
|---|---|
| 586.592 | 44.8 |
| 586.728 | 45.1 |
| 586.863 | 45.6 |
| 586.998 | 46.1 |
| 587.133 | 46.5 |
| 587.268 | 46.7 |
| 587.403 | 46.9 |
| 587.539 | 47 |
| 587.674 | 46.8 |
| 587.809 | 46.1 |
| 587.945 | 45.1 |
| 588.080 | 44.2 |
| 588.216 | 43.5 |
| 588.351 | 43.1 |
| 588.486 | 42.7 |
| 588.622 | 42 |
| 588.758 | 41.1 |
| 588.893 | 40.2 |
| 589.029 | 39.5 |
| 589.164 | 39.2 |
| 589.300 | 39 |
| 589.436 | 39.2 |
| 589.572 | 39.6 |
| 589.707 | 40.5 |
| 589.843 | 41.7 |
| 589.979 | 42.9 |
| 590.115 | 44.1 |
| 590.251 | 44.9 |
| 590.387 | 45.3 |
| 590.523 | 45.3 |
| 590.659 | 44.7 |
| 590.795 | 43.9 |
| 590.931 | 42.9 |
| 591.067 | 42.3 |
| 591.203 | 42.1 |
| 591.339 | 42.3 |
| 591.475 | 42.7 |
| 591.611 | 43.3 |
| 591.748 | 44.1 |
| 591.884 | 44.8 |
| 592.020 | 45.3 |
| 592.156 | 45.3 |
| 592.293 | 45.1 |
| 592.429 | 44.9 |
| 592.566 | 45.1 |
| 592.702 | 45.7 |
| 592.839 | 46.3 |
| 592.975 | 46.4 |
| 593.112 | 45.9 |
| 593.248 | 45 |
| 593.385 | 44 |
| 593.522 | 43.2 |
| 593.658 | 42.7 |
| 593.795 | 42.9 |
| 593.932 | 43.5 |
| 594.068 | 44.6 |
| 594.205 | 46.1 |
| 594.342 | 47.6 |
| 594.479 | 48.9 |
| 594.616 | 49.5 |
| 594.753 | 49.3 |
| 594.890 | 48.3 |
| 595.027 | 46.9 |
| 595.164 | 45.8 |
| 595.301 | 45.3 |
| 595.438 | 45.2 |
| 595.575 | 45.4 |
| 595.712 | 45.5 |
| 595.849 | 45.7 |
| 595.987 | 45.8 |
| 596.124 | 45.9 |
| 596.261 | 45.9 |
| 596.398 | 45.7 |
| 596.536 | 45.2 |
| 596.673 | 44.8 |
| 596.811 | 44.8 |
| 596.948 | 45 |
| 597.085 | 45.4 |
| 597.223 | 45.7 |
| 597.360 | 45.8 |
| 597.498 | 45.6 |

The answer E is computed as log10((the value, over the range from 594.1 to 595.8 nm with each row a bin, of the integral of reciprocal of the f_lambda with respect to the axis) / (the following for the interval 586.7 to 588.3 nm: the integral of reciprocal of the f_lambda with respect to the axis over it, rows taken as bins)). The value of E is 0.016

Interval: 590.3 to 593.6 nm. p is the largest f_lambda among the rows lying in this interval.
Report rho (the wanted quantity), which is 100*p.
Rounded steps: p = 46.4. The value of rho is 4640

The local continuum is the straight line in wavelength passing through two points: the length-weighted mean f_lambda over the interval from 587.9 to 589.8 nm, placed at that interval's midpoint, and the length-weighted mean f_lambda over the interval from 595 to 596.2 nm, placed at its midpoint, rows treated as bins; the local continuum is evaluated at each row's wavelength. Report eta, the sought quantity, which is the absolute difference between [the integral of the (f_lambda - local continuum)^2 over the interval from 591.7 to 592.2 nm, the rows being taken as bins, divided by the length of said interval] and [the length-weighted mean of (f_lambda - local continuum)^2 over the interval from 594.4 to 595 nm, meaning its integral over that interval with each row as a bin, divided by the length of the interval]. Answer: 12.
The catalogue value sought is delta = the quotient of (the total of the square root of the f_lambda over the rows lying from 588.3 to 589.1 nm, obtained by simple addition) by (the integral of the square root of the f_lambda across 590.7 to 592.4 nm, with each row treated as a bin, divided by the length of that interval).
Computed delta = 6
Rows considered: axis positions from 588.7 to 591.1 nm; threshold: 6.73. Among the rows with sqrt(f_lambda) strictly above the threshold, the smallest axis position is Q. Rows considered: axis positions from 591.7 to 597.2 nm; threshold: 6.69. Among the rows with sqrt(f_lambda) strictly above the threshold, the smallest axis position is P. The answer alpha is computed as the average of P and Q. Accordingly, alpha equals 591.14 nm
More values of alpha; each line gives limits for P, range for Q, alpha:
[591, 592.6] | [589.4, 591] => 591.14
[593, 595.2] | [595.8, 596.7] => 594.48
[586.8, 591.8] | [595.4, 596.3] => 591.22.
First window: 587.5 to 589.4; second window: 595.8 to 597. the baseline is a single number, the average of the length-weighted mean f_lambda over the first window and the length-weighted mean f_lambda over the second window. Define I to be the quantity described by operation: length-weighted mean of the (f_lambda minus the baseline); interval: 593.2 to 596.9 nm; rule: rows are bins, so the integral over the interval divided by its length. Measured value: 1.6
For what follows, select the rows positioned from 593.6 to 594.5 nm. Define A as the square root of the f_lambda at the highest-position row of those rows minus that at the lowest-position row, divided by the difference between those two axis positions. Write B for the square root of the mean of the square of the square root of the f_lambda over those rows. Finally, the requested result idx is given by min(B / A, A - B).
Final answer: -6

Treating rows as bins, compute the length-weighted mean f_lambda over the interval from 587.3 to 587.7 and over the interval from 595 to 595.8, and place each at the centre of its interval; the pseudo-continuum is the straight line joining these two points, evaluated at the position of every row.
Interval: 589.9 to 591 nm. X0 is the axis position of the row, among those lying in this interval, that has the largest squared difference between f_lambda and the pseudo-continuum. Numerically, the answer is 589.979 nm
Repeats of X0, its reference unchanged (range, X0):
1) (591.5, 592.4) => 591.611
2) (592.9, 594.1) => 593.658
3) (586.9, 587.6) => 586.998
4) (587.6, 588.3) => 588.216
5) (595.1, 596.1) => 595.438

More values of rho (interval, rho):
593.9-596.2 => 4950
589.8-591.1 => 4530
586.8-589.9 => 4700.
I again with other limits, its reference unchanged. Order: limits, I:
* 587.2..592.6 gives -0.7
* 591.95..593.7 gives 1.0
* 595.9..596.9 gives 1.4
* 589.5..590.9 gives -0.8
